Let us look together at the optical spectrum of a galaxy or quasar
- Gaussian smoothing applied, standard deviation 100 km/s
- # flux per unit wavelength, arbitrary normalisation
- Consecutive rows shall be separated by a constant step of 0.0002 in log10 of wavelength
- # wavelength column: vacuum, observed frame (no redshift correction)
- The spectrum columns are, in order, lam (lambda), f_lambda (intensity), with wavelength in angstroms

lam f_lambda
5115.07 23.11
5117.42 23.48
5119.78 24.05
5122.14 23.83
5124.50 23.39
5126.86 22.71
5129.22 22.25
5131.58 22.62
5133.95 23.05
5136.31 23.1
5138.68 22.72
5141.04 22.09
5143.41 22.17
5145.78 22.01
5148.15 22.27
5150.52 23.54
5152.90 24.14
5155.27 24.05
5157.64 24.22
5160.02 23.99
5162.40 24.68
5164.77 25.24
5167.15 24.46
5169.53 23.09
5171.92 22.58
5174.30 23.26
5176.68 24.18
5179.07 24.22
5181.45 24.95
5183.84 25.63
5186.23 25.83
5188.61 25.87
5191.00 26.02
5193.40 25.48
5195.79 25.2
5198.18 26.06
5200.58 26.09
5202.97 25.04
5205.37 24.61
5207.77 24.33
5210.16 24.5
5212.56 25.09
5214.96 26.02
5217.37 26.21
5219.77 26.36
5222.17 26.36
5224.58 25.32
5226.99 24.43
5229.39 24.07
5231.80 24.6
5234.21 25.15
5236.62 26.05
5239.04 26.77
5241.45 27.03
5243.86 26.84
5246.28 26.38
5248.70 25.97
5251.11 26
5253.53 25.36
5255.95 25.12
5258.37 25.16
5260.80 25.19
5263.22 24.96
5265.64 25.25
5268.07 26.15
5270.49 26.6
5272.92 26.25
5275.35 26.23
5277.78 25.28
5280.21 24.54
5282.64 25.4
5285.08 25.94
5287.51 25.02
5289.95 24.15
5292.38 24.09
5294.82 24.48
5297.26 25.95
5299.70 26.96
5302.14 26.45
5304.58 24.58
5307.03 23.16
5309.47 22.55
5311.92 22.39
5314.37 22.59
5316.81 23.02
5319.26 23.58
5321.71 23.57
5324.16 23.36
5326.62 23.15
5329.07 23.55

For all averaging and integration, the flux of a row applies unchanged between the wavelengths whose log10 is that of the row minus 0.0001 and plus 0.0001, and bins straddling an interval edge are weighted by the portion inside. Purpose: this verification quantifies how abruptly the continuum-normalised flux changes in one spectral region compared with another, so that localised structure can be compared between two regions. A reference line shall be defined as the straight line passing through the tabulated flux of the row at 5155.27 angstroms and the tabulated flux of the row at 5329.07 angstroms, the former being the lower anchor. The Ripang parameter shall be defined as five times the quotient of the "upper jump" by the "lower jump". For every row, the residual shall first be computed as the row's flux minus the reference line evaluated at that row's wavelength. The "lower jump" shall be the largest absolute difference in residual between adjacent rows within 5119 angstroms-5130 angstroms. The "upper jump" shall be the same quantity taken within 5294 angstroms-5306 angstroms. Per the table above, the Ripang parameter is 13.8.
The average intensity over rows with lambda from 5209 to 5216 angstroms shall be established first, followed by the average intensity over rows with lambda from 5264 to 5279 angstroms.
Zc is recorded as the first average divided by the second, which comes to 0.97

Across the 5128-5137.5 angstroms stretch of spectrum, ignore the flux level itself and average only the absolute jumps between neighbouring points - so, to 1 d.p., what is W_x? 0.3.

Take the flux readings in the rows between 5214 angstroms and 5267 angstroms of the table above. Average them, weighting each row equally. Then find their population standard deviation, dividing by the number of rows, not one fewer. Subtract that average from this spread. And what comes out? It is -24.9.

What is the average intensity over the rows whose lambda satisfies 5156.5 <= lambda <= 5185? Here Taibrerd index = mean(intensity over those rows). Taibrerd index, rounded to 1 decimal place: 24.2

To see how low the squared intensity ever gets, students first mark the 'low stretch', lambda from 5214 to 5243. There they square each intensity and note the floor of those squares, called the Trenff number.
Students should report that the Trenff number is 579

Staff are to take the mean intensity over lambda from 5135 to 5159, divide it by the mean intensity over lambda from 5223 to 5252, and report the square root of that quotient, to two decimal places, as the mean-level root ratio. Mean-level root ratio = 0.95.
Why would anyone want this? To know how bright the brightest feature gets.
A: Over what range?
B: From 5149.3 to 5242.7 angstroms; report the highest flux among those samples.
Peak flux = 27.03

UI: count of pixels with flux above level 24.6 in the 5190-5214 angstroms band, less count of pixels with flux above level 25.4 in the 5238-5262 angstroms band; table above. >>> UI 2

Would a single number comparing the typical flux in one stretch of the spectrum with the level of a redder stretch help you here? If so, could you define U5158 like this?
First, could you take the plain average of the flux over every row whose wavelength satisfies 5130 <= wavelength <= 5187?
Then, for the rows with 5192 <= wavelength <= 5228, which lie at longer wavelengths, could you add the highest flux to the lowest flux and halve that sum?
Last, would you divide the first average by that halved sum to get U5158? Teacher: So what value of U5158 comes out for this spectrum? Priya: 0.93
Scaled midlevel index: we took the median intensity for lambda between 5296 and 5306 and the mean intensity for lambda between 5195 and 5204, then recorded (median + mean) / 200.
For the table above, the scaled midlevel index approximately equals 0.259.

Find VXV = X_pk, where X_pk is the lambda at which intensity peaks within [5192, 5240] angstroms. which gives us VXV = 5239.04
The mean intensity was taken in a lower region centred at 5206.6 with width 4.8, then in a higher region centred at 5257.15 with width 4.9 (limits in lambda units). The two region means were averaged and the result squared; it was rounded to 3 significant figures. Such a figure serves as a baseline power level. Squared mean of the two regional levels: 615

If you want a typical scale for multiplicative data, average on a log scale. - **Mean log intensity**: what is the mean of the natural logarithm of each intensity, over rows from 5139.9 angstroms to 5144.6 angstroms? 3.10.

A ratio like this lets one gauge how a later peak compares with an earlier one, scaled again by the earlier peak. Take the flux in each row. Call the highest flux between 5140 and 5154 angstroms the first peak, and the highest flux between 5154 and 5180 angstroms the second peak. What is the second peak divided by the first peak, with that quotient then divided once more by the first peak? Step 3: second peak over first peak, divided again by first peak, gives 0.043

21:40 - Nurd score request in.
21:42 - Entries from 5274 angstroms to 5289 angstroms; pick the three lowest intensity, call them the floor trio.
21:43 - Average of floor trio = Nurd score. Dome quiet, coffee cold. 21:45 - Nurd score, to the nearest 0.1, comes 24.9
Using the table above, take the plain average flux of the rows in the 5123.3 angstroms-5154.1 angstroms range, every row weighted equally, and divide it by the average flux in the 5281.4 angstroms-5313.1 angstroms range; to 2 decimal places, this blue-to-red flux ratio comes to 0.92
